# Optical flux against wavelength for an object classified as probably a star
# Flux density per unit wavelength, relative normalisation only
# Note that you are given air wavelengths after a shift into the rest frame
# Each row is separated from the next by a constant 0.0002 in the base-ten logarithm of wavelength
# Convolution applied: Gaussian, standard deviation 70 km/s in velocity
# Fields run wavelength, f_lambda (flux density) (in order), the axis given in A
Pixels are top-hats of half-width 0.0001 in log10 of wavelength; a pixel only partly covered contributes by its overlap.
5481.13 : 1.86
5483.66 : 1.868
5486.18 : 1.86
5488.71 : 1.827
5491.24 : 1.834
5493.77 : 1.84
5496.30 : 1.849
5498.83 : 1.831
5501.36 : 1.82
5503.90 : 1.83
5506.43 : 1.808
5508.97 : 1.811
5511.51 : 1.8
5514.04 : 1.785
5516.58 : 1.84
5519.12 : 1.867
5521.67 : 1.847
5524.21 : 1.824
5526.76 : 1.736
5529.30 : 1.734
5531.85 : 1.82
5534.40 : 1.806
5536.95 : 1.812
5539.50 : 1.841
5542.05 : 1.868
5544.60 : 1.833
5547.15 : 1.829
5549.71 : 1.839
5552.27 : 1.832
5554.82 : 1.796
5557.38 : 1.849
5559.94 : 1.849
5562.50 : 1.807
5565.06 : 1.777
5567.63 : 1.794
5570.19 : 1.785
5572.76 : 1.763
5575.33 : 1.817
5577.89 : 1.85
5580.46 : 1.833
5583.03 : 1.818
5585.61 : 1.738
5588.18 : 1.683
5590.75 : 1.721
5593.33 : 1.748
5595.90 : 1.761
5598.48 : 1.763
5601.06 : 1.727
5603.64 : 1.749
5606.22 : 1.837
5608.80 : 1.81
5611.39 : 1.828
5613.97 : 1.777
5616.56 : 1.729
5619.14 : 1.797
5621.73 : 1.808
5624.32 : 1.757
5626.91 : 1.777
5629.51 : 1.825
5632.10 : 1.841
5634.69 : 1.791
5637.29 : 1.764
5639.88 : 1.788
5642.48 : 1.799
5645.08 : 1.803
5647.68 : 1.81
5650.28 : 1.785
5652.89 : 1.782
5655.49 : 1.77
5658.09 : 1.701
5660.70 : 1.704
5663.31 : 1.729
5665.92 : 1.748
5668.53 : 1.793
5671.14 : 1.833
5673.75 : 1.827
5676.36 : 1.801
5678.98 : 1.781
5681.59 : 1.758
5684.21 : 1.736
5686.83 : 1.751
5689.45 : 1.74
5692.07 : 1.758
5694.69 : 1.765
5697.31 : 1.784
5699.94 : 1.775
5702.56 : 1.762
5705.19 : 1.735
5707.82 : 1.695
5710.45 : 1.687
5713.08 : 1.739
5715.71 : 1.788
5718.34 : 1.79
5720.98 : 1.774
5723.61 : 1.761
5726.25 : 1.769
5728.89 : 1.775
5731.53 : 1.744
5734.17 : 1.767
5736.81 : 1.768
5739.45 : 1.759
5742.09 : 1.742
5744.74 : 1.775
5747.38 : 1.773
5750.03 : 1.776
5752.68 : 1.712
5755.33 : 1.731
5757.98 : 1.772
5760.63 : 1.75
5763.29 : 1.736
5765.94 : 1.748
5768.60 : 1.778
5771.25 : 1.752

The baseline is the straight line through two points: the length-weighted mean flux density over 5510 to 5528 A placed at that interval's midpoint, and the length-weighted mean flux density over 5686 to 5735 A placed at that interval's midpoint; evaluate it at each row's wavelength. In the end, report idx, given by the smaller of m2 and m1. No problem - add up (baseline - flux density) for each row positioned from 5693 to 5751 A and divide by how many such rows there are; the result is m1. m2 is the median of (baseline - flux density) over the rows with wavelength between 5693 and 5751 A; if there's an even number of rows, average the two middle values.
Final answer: -0.017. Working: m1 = -0.007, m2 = -0.017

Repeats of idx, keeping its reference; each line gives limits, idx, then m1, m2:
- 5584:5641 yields 0.011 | 0.012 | 0.011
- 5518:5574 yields -0.011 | -0.008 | -0.011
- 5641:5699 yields -0.007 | -0.003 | -0.007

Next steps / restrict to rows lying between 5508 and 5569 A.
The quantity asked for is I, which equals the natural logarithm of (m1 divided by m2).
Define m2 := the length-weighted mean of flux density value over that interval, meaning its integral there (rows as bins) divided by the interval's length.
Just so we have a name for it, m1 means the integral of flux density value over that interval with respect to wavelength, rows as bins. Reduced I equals 4.11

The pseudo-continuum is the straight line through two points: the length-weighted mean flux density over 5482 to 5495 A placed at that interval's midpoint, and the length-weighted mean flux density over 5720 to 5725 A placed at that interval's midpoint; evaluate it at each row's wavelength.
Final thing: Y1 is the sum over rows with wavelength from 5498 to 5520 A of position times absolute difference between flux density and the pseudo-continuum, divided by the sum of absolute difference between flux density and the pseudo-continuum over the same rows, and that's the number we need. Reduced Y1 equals 5510.3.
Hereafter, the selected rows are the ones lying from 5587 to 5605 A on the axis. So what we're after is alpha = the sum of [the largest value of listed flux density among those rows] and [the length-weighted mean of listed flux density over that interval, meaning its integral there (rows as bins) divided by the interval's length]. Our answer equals 3.50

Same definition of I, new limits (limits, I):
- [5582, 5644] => 4.13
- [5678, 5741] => 4.14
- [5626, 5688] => 4.13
